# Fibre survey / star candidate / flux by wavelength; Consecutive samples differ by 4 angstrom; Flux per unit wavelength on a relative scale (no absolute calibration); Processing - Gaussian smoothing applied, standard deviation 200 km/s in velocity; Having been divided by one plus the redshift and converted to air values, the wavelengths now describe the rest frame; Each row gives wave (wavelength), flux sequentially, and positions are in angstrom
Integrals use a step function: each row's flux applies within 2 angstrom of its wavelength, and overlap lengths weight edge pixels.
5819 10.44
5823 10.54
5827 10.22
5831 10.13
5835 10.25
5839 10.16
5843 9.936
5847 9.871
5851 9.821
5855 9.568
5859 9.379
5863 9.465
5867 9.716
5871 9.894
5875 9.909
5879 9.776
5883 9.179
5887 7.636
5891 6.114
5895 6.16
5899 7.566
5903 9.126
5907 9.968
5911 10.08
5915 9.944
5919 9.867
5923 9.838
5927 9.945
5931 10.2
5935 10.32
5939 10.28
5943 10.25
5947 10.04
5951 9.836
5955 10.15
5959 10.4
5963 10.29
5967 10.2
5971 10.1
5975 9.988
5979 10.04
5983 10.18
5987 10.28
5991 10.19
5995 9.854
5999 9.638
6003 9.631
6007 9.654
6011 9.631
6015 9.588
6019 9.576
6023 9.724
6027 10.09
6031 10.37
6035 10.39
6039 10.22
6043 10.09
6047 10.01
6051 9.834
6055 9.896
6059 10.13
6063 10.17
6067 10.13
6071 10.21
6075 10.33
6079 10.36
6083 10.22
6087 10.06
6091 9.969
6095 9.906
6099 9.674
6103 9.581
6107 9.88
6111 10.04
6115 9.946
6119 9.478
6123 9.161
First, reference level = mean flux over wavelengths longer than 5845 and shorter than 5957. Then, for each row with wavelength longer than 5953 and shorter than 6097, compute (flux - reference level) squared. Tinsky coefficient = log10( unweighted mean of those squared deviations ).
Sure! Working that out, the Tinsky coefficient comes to -0.36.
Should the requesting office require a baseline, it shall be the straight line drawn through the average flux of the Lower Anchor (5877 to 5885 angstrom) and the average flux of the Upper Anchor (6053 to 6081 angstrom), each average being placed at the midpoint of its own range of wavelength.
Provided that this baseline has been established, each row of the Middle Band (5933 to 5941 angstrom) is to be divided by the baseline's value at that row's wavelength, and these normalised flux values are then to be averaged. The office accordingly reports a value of 1.06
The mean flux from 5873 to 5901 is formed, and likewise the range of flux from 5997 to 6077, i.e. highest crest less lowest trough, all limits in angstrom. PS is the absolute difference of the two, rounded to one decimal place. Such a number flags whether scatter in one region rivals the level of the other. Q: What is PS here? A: 7.2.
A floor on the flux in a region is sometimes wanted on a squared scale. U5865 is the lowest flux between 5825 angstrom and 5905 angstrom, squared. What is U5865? 37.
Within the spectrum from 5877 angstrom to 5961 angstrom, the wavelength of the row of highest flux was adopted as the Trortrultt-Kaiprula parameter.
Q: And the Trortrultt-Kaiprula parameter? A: 5959 angstrom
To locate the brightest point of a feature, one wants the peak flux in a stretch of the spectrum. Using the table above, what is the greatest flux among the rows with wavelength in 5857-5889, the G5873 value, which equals 9.909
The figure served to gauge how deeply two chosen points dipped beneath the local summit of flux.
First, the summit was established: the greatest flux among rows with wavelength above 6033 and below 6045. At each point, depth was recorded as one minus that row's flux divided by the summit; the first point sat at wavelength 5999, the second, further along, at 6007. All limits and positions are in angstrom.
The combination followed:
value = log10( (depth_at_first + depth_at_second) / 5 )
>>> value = -1.5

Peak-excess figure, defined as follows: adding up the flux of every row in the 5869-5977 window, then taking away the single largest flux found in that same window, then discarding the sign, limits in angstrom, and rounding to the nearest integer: 247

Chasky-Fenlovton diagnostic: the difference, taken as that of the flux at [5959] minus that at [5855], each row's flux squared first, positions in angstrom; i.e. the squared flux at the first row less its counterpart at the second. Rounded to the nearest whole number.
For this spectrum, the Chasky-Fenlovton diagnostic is 17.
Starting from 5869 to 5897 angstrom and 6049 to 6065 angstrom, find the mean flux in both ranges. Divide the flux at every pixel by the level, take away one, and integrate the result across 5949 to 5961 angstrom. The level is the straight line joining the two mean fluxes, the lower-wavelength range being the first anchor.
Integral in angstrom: 1.4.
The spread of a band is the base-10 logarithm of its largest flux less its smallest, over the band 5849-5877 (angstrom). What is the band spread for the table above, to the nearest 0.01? -0.28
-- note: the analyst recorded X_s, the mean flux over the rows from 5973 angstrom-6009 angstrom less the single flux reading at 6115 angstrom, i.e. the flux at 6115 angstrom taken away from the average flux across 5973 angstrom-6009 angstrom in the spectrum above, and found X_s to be -0.01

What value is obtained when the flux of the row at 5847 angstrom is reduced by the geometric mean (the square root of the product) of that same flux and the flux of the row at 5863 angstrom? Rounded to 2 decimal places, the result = 0.21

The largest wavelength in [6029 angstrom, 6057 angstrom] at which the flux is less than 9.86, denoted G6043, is 6051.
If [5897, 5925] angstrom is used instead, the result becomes 5923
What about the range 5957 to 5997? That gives 5995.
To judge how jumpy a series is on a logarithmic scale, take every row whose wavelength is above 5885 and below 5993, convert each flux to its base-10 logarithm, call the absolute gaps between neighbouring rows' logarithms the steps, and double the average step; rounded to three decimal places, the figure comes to 0.033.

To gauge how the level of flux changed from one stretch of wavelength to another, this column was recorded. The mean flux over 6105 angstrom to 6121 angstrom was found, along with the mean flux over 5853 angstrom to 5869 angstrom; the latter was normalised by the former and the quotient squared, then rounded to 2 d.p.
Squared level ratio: 0.94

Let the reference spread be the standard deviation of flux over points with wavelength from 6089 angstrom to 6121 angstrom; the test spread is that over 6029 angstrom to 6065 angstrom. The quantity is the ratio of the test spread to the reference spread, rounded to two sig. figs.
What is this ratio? 0.94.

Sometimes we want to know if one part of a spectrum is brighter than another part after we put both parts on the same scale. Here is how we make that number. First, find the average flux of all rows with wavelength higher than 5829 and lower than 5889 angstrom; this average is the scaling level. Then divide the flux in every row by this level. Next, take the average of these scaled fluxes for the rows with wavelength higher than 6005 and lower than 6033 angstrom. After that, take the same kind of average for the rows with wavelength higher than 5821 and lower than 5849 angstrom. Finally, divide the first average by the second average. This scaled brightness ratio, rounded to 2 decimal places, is 0.97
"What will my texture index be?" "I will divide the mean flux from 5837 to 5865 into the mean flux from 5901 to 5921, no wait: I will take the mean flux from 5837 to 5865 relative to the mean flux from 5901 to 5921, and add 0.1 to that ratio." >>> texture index 1.09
